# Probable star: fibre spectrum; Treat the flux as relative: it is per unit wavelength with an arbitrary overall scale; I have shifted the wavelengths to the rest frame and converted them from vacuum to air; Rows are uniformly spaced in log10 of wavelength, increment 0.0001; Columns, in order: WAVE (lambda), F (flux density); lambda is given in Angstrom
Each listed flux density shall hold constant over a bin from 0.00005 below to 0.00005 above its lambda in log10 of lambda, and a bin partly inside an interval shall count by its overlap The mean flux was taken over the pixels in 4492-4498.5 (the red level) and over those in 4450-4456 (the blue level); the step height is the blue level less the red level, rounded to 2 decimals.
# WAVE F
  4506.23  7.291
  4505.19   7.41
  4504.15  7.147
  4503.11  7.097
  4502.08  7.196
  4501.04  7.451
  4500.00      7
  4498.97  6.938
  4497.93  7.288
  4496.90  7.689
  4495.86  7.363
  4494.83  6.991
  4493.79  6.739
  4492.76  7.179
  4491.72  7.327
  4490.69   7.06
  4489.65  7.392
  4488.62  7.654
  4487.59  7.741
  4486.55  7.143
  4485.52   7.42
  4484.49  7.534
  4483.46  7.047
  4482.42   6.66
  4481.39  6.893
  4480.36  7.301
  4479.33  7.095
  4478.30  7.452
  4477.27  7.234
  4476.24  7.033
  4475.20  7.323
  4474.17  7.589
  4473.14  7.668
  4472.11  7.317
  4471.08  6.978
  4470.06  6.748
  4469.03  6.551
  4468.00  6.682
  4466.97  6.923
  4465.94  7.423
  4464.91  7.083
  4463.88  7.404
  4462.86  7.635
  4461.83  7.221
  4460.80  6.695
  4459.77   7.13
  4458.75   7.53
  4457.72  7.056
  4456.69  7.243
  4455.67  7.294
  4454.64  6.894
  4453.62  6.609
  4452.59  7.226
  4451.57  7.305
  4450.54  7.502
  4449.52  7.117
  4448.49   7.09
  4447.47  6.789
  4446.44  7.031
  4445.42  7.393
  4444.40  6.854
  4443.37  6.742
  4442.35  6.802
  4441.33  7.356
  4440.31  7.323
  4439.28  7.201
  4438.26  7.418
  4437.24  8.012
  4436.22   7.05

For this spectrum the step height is -0.07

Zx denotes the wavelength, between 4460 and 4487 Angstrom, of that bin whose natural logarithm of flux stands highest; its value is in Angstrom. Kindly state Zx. 4473.14 Angstrom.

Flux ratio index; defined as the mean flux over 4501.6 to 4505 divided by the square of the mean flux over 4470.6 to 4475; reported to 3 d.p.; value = 0.131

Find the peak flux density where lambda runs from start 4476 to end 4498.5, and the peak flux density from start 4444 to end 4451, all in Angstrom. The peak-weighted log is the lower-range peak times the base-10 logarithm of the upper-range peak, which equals 6.67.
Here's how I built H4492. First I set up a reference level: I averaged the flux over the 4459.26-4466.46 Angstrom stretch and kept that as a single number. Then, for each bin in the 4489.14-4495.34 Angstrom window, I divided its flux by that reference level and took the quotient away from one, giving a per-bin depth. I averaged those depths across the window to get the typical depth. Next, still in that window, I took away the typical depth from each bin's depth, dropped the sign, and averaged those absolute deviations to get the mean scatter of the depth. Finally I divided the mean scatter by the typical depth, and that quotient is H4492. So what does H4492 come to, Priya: 2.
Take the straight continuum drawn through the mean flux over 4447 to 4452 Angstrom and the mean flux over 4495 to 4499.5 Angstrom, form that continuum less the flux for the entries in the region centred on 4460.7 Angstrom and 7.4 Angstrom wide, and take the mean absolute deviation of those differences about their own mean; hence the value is 0.241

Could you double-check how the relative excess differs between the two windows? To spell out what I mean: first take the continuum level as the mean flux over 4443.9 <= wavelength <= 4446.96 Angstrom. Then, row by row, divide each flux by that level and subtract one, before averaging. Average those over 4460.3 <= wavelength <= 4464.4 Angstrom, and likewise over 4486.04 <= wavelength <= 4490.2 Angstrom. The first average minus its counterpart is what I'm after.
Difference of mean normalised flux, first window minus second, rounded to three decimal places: -0.034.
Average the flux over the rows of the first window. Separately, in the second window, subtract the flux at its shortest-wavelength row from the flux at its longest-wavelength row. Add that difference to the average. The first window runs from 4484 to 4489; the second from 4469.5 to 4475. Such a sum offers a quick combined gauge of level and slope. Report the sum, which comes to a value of 8.34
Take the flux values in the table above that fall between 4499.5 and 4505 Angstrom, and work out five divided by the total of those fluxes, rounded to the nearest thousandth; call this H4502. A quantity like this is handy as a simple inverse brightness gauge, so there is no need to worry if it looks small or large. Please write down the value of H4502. 0.139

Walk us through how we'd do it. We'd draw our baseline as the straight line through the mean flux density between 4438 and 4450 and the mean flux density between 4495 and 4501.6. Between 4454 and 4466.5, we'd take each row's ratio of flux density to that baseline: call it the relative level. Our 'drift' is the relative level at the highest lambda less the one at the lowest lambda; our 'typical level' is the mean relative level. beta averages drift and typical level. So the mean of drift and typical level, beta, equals 0.539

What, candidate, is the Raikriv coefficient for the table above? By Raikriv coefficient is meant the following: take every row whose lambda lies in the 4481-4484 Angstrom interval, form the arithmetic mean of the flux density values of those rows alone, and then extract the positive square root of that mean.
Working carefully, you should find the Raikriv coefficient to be 2.62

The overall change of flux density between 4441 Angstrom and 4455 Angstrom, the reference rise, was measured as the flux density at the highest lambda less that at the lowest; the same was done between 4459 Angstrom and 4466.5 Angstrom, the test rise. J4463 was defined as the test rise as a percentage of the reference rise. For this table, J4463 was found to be -63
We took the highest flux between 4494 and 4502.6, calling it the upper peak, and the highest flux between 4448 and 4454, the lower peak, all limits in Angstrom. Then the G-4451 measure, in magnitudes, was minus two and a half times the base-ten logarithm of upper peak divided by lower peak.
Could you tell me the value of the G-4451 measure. -0.027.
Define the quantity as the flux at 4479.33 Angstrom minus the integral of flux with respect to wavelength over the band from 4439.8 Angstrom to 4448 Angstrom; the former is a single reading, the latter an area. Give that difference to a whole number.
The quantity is -51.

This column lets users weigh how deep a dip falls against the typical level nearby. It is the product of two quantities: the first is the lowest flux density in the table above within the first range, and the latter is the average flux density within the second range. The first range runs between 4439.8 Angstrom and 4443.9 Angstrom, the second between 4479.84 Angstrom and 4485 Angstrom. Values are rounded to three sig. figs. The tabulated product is 47.8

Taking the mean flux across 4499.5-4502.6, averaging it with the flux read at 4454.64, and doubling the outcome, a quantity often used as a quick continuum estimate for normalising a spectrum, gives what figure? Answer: 14.1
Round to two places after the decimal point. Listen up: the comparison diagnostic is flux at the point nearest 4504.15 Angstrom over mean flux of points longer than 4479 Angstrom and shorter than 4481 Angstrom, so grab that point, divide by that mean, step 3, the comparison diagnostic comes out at 0.99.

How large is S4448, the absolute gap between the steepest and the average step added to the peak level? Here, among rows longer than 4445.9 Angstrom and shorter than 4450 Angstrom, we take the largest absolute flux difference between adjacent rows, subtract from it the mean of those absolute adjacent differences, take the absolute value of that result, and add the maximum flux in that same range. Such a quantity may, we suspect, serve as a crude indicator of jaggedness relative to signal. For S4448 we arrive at 7.23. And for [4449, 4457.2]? 7.83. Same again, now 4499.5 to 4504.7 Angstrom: 7.69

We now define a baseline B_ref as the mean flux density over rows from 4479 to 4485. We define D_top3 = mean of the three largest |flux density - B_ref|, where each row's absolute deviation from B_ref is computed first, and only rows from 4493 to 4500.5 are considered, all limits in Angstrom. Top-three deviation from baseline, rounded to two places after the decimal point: 0.41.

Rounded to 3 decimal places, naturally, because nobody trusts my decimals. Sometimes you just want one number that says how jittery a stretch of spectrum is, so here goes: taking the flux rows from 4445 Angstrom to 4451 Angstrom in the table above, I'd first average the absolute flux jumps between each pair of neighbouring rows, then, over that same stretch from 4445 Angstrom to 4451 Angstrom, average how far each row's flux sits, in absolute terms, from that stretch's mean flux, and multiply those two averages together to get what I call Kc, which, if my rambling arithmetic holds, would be 0.052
